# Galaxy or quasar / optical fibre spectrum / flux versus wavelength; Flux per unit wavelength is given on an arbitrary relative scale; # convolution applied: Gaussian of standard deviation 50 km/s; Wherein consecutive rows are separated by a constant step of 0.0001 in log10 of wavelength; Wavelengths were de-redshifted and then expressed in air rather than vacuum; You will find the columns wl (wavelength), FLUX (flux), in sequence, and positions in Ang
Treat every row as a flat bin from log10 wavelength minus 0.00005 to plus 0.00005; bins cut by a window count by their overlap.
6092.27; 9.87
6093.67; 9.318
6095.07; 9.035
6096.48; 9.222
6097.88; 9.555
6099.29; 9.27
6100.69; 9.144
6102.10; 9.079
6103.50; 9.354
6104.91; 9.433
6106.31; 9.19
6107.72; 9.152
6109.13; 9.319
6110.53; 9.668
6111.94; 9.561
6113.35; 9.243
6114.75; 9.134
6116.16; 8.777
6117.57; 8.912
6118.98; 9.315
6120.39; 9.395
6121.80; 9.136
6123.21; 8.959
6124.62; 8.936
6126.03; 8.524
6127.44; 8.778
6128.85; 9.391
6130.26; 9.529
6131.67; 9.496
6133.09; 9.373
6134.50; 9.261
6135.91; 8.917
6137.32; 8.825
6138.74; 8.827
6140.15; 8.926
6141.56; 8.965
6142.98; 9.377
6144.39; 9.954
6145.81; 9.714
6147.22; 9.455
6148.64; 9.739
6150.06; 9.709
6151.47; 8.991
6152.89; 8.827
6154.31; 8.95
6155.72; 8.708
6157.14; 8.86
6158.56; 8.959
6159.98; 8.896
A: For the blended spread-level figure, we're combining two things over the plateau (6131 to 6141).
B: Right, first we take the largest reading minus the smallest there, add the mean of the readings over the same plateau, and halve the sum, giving 4.88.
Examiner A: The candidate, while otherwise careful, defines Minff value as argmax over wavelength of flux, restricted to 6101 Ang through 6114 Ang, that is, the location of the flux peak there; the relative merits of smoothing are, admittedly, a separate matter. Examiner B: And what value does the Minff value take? 6110.53 Ang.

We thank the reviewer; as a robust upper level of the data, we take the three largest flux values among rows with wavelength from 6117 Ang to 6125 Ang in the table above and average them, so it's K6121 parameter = 9.28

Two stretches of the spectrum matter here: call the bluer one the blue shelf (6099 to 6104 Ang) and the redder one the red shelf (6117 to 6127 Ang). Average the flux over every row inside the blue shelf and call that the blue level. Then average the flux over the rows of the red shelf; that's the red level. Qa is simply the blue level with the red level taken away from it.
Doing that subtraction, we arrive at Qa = 0.19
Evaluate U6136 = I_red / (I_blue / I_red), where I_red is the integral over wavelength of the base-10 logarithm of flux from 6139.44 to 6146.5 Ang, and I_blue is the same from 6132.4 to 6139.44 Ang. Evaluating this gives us 7.00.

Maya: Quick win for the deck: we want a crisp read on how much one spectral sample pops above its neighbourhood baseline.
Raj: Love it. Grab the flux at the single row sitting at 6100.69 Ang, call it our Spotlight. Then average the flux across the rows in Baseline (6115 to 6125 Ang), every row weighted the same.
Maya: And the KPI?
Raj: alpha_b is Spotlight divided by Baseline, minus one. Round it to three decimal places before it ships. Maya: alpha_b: 0.009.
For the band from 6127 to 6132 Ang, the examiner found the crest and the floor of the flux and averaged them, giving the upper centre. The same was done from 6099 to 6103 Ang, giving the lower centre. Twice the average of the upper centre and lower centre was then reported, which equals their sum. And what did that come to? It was 18.33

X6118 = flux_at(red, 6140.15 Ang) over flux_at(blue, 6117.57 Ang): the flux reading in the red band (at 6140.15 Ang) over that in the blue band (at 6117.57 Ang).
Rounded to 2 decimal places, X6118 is 1.00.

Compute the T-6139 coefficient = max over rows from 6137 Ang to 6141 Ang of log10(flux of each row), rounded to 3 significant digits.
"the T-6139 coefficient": 0.951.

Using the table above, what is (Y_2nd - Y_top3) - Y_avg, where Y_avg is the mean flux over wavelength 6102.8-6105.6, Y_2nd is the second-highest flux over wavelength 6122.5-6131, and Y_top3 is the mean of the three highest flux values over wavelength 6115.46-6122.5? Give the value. -9.3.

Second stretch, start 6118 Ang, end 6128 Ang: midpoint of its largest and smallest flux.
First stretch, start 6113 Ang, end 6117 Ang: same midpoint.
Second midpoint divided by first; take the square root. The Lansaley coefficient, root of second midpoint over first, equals 1.00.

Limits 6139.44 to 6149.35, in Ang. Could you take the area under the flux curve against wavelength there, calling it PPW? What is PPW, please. 93.6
